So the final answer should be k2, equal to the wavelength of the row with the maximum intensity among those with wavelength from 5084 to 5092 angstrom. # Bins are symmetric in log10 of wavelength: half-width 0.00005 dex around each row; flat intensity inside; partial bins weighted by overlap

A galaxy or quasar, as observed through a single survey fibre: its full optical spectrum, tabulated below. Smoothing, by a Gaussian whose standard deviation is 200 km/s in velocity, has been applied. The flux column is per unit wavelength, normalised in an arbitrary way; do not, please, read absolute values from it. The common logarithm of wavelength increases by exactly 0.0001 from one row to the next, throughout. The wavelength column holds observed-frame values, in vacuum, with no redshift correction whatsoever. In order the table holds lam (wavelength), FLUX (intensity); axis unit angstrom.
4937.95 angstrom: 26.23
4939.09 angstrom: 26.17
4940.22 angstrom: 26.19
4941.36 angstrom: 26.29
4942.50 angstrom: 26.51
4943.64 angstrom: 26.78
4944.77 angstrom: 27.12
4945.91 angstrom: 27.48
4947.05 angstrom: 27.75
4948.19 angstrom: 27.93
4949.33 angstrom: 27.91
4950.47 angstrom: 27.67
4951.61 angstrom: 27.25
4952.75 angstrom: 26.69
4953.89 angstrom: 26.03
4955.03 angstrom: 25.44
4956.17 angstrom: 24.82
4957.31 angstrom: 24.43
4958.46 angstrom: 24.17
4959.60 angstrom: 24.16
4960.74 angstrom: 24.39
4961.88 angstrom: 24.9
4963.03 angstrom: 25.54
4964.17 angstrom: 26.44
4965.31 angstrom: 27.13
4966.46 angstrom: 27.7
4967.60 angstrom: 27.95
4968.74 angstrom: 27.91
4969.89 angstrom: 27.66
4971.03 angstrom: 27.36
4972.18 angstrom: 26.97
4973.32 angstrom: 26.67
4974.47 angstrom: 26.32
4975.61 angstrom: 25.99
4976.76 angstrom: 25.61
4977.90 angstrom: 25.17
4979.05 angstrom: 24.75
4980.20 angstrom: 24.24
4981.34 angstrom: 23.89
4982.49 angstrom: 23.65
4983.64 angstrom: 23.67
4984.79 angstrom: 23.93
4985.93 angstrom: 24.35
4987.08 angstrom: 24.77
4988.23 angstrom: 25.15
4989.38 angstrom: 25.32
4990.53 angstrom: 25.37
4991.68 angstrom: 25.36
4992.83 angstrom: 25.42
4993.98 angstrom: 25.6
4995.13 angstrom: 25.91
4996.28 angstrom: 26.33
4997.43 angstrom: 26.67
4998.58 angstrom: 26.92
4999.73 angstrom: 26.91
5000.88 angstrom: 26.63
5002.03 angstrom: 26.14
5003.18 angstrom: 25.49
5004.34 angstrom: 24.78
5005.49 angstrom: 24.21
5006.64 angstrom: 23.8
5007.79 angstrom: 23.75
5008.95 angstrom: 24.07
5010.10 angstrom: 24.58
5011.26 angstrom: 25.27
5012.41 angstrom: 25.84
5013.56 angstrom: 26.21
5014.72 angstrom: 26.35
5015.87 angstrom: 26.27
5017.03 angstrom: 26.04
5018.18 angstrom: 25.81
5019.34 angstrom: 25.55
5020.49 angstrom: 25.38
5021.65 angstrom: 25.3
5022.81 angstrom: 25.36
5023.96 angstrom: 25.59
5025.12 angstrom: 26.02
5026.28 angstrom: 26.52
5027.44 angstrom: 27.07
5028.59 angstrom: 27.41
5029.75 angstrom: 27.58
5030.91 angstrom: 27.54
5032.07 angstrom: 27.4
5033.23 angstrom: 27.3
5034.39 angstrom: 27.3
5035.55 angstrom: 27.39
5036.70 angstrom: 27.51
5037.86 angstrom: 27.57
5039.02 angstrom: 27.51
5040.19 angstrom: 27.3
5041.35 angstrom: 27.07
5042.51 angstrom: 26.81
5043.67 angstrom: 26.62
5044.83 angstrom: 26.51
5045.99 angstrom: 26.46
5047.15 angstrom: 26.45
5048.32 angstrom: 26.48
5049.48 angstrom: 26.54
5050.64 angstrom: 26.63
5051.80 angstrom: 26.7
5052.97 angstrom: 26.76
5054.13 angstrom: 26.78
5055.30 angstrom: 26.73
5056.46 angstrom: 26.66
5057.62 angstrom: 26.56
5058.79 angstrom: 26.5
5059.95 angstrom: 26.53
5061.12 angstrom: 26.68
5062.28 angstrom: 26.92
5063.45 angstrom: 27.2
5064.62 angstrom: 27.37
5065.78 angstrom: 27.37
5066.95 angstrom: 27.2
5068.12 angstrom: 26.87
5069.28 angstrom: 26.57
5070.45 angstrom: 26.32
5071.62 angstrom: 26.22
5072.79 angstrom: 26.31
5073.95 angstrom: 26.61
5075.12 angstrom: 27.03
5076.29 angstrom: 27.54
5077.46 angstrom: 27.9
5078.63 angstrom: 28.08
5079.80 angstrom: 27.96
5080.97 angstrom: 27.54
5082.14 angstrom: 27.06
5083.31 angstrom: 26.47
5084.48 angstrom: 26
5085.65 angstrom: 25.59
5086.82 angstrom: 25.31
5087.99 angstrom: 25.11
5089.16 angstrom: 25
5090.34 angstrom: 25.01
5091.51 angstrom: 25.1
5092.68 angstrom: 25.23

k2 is 5084.48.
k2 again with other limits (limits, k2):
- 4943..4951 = 4948.19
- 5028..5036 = 5029.75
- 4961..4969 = 4967.60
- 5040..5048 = 5040.19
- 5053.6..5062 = 5054.13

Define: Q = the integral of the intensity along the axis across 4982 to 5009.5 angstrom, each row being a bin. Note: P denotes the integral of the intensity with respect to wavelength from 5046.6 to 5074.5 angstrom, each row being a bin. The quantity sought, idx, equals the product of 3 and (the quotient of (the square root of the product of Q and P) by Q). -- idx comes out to 3.11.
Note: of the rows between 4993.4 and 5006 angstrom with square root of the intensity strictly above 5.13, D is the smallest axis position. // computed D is 4996.28 angstrom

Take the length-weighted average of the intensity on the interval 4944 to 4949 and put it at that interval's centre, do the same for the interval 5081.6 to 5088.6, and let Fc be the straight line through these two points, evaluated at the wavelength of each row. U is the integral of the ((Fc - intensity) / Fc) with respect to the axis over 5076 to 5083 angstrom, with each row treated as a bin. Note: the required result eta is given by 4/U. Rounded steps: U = -0.44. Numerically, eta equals -9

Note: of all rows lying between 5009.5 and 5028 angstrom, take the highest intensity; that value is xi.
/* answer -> 27.07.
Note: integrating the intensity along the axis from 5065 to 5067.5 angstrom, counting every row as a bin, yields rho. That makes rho 68.3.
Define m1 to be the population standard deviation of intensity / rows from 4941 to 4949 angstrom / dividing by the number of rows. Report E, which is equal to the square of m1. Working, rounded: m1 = 0.58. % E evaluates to 0.34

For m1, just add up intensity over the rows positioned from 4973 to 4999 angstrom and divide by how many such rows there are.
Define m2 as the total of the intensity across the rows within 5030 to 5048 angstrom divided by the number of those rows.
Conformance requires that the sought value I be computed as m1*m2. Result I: 685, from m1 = 25.3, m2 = 27.1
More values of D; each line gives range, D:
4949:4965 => 4949.33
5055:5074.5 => 5055.30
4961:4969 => 4964.17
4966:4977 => 4966.46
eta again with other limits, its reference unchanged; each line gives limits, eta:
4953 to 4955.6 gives 26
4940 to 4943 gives 28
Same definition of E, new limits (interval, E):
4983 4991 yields 0.40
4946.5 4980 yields 1.65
